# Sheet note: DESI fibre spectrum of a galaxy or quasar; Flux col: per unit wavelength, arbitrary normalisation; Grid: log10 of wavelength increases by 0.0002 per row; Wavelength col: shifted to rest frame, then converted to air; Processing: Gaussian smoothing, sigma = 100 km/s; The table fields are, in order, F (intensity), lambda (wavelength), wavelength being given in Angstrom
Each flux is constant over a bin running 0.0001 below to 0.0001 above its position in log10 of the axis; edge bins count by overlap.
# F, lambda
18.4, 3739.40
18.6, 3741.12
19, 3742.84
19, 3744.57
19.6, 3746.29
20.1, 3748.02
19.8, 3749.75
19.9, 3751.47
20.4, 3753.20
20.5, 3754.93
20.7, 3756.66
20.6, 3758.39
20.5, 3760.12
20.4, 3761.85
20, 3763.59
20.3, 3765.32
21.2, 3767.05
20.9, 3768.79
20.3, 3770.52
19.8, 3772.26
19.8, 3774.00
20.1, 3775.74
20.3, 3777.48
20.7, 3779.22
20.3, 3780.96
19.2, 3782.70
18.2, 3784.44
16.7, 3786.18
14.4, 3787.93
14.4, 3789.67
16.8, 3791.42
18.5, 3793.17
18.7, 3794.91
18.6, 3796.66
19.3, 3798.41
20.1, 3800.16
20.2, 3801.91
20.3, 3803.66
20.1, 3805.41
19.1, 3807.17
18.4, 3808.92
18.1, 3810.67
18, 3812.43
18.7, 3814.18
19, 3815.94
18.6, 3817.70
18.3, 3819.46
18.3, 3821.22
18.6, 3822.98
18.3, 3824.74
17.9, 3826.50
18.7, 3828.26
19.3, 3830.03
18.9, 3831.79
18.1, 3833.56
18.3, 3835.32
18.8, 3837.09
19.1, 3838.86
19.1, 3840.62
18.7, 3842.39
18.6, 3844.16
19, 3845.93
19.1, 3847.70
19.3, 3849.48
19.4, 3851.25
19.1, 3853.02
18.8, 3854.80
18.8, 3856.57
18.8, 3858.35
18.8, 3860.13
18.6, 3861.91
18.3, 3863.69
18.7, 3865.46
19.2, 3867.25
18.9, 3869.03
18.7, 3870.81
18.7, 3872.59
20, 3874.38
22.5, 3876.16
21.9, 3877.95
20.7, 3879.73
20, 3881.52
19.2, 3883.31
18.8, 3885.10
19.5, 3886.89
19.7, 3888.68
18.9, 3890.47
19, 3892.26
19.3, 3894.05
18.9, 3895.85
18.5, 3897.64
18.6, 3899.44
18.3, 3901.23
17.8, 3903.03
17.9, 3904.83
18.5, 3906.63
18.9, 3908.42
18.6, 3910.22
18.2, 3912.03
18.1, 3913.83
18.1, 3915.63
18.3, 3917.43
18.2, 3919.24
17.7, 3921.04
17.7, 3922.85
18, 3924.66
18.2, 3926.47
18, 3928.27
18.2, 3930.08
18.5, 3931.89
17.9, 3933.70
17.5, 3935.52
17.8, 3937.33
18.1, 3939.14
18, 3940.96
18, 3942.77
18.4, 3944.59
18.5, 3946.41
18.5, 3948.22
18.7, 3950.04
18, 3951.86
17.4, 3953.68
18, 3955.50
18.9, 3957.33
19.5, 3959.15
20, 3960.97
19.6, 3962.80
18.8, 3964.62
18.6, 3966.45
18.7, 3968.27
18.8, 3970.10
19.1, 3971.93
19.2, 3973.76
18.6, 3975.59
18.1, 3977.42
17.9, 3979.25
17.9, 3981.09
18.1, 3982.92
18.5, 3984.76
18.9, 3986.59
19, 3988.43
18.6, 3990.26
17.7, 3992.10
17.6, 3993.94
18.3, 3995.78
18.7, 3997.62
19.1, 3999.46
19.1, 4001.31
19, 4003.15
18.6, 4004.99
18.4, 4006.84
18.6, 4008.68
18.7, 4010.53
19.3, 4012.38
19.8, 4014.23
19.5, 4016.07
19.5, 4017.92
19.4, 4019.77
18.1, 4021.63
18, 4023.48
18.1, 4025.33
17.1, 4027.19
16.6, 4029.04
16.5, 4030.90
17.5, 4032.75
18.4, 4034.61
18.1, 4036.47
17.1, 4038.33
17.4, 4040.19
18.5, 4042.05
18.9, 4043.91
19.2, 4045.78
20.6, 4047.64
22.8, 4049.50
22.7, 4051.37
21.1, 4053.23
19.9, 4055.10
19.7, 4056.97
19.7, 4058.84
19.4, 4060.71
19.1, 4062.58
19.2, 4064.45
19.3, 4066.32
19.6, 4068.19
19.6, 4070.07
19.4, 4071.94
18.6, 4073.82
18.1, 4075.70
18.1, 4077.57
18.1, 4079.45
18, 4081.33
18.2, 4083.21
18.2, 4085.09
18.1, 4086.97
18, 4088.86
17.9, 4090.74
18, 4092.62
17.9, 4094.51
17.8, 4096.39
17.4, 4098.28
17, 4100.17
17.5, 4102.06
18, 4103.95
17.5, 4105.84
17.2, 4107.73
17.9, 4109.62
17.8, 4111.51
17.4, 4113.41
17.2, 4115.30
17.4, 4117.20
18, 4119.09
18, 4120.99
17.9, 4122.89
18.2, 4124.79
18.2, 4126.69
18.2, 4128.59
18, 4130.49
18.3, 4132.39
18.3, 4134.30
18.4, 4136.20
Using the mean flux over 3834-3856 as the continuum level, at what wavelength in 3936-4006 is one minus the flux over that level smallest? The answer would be 3960.97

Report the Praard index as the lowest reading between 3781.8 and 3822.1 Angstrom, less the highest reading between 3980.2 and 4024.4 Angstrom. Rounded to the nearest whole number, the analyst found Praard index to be -5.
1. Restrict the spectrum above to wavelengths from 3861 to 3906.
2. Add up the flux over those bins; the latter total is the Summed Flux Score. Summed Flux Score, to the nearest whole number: 481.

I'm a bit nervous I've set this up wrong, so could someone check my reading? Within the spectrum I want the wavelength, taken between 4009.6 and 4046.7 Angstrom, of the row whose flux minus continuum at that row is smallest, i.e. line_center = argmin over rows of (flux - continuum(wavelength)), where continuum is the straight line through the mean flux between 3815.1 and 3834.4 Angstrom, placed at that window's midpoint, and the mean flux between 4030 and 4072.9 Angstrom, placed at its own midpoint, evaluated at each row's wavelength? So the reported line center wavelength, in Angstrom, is 4030.90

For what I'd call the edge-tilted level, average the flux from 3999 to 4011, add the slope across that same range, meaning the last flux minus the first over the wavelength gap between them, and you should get 18.7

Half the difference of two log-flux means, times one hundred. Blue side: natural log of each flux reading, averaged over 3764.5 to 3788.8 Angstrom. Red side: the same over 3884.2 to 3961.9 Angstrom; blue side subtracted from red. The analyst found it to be -2.5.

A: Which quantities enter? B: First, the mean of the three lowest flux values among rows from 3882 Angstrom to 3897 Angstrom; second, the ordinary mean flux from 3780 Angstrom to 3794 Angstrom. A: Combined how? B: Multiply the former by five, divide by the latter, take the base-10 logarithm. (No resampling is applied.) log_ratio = 0.74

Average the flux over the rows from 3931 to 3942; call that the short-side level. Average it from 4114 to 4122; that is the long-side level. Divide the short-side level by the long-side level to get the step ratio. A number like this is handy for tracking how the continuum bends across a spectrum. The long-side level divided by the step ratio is 17.3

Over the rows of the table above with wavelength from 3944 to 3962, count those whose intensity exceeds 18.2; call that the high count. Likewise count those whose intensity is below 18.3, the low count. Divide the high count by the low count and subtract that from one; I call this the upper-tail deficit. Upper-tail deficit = -1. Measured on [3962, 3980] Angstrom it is -3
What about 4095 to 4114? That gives 1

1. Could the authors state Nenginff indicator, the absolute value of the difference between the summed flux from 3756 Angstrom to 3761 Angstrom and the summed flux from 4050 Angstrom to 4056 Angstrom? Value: 1.9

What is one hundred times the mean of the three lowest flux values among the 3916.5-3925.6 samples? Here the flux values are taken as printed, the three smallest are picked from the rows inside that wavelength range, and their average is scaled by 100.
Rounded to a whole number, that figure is 1780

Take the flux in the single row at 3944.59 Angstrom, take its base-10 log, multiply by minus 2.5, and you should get -3.16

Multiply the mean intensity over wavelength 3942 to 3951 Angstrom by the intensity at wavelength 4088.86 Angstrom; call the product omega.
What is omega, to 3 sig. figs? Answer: 332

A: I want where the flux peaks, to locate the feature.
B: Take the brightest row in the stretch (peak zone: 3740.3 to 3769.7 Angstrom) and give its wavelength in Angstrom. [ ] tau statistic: 3767.05 Angstrom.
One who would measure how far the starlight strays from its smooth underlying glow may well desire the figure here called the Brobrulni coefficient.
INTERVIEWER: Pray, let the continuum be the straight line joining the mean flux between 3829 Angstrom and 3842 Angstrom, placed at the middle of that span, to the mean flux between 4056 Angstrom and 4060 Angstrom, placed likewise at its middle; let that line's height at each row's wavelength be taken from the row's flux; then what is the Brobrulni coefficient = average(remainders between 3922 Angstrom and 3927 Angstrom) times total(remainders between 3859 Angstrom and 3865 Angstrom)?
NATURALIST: 1.2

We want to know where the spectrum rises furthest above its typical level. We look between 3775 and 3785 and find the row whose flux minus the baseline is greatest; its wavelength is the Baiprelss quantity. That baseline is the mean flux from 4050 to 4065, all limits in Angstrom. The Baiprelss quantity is 3779.22 Angstrom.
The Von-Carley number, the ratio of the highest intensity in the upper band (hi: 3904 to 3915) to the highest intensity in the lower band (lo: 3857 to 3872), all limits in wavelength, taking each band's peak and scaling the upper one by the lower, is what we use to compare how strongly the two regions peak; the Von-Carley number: 0.98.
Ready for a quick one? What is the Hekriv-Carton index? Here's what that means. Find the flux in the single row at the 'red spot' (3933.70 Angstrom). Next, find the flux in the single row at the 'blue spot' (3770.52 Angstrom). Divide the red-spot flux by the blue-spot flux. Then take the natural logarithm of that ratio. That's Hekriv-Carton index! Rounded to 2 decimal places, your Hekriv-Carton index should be -0.13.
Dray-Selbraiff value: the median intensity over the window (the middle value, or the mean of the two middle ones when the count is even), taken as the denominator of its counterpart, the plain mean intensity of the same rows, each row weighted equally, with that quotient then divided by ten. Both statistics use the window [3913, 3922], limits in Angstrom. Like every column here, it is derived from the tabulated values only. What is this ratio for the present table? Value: 0.0999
